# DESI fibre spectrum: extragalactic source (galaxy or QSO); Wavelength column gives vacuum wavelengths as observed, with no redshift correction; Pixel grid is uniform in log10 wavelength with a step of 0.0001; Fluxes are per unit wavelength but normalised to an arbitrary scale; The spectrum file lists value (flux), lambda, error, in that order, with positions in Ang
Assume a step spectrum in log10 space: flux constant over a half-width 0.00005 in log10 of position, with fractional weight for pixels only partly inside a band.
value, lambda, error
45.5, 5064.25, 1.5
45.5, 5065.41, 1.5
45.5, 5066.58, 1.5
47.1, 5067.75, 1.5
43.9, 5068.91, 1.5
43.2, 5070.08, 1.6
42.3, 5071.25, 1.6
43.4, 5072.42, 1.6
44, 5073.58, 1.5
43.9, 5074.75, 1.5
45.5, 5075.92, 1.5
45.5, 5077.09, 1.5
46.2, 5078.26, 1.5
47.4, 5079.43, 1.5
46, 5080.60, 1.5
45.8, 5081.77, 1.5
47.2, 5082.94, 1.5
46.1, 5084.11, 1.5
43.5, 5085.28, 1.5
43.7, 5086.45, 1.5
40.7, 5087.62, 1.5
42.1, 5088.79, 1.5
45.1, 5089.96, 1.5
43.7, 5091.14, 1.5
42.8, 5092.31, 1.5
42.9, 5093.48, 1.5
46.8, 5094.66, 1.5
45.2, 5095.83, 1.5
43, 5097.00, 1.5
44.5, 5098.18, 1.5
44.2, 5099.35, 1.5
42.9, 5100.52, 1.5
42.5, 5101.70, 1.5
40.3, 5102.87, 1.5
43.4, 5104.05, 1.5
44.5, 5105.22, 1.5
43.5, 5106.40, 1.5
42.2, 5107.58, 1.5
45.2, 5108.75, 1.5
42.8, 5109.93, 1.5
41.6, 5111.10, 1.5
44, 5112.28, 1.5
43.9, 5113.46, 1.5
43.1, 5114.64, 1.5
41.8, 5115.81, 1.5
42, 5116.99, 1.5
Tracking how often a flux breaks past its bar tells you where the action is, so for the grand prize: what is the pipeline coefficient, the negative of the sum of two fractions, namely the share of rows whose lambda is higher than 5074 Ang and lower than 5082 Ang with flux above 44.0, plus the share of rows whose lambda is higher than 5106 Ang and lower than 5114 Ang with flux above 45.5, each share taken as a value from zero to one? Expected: -0.86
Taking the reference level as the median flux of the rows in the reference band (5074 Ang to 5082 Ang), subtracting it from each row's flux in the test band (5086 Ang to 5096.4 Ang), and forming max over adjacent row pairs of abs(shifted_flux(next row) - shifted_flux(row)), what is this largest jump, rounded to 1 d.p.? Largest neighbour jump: 3.9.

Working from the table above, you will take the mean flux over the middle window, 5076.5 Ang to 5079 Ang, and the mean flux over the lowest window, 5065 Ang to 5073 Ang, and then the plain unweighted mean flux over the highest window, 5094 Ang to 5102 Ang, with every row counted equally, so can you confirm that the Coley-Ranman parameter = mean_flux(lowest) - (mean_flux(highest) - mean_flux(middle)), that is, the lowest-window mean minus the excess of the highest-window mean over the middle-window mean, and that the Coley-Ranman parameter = 46.1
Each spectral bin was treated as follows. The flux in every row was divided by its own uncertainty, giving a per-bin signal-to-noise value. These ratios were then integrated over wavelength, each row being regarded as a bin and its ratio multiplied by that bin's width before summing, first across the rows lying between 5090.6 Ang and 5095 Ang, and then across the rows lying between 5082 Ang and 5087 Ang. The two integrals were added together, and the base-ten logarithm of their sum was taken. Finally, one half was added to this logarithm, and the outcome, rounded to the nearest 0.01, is 2.95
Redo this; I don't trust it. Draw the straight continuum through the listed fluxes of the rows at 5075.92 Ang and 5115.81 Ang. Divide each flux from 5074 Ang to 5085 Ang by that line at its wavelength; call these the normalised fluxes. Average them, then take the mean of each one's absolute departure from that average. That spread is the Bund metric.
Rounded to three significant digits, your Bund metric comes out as 0.0194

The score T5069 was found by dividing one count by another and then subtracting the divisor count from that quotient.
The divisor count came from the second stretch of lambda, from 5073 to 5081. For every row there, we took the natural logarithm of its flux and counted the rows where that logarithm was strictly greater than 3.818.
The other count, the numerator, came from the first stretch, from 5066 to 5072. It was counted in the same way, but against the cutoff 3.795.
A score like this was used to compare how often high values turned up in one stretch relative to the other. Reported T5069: -2.3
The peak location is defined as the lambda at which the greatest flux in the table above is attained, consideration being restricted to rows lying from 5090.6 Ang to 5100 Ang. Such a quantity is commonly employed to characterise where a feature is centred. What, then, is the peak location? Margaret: 5094.66 Ang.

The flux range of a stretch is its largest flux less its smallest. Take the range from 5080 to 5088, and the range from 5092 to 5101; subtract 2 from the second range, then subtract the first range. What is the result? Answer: -4.50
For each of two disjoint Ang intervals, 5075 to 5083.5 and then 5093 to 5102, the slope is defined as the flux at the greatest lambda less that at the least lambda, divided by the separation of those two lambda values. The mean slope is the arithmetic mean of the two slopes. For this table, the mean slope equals 0.1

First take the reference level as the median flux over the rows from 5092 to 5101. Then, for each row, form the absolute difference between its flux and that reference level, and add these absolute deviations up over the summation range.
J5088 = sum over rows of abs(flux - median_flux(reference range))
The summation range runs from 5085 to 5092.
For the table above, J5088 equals 6.2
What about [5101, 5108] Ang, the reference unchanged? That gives 7.0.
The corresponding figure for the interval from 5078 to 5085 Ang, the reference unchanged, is 17.1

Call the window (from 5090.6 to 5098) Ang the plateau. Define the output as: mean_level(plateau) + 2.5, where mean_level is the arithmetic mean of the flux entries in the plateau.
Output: 46.6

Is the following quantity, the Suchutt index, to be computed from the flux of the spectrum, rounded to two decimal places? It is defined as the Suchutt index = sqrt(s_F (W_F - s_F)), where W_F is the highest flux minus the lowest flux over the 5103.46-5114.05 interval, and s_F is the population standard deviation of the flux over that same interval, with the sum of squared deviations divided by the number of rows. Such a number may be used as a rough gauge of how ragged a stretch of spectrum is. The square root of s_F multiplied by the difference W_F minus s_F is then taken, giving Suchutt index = 1.64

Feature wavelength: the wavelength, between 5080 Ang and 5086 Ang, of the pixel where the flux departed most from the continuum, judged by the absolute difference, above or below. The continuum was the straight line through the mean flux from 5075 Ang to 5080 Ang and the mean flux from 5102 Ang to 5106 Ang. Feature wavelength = 5082.94 Ang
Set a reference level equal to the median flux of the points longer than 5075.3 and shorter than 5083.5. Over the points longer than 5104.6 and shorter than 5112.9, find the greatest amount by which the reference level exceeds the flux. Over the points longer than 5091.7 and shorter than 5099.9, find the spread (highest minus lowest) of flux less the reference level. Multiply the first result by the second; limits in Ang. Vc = 18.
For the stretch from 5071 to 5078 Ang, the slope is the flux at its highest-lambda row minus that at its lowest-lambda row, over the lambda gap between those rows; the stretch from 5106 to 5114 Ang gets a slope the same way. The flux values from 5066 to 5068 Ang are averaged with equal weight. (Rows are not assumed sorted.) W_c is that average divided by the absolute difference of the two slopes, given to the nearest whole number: 94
